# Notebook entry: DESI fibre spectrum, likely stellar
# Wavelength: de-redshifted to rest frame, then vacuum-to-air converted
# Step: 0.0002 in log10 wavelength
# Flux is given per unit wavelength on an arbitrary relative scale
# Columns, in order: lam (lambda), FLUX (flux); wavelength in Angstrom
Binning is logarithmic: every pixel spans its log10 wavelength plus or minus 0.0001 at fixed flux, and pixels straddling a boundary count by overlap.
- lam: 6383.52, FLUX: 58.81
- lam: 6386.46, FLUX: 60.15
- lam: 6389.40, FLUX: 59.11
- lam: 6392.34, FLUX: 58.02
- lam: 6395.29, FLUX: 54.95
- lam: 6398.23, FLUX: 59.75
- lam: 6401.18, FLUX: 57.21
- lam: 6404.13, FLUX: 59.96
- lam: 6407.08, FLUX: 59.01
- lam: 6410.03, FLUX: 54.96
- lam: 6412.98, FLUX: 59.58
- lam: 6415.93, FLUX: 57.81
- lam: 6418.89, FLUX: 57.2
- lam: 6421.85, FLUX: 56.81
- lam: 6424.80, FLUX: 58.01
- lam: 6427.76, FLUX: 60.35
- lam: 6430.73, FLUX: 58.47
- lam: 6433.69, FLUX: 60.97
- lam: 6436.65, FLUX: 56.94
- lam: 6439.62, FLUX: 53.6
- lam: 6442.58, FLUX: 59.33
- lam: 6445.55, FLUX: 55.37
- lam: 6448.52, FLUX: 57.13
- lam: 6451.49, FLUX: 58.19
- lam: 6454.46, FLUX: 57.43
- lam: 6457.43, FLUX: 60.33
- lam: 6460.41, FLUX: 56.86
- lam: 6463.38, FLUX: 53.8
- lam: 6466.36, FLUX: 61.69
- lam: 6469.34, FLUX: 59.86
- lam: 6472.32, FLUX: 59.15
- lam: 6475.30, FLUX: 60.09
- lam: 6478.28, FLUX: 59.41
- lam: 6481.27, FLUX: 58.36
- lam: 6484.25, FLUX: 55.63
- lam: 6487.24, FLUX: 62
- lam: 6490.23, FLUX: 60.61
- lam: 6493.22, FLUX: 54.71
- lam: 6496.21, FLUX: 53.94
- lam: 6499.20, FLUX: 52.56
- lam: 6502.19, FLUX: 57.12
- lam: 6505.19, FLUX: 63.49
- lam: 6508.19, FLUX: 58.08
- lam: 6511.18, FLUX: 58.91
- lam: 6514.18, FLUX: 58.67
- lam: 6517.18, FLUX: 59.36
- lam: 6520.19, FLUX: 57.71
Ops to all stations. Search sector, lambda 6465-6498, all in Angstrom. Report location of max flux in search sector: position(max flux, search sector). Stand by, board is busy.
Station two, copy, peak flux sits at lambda 6487.24 Angstrom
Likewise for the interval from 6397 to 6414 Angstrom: 6404.13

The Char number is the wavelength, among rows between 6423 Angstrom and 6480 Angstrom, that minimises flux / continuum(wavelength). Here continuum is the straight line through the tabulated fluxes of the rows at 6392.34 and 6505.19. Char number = 6463.38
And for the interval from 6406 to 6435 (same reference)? 6410.03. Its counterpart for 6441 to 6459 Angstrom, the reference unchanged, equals 6445.55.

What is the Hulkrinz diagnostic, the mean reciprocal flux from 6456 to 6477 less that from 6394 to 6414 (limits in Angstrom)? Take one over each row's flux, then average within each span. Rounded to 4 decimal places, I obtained -0.0003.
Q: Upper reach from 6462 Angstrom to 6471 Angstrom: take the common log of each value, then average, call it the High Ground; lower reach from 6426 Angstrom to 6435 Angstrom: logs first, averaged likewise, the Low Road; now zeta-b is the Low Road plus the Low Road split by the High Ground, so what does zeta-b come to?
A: 2.78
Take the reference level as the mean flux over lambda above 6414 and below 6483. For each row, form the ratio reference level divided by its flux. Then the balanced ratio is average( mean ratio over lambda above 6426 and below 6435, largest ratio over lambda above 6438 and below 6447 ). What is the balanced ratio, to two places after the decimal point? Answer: 1.03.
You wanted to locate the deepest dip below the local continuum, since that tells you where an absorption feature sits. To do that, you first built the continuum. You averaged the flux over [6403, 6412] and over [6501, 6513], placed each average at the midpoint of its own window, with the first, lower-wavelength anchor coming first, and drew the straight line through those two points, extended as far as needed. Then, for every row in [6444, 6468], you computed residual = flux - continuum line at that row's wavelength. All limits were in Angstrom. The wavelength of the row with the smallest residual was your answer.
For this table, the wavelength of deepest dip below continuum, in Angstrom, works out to 6463.38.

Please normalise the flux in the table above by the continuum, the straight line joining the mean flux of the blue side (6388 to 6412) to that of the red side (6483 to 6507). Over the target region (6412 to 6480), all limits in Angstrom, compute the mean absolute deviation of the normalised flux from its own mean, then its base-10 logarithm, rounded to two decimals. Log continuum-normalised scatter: -1.53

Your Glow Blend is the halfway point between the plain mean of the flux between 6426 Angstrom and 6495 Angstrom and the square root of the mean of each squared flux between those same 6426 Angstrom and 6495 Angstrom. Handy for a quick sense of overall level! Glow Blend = 58.3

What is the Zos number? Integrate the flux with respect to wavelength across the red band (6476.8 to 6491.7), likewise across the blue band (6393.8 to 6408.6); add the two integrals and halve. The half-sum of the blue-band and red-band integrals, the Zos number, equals 871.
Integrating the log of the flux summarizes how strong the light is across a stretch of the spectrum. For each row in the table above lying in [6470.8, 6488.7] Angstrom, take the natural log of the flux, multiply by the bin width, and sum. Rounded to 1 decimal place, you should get 73.0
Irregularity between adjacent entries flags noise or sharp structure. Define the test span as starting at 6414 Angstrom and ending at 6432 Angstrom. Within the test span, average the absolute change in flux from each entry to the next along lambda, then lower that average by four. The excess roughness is -2.7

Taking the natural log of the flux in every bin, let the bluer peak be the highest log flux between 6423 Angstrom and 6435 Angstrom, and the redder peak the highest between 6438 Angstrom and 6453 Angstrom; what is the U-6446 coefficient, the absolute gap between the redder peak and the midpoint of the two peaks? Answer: 0.014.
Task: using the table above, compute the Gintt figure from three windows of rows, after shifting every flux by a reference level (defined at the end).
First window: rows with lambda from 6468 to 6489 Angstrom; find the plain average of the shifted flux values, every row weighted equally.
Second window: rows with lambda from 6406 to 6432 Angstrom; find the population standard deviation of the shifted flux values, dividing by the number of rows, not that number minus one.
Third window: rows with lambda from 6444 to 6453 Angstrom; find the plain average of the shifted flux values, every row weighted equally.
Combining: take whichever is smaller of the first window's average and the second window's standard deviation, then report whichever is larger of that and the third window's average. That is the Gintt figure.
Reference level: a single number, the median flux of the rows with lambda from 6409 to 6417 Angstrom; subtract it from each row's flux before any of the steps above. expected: 1.4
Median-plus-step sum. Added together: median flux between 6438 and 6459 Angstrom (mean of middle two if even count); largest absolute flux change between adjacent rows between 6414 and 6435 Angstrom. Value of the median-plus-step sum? 60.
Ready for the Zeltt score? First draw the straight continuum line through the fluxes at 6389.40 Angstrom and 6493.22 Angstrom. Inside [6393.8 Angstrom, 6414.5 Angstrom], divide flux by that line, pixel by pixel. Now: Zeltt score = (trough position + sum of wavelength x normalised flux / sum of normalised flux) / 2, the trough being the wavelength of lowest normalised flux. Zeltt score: 6399.7 Angstrom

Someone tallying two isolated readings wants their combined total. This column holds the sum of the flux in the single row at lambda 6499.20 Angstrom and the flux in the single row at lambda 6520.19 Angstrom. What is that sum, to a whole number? 110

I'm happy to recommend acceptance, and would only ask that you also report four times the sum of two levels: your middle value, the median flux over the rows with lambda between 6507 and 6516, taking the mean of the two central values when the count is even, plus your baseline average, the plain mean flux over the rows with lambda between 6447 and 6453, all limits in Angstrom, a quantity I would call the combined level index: 465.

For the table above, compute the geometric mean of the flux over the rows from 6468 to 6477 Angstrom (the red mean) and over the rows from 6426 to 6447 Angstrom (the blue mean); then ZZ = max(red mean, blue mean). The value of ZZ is 59.7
